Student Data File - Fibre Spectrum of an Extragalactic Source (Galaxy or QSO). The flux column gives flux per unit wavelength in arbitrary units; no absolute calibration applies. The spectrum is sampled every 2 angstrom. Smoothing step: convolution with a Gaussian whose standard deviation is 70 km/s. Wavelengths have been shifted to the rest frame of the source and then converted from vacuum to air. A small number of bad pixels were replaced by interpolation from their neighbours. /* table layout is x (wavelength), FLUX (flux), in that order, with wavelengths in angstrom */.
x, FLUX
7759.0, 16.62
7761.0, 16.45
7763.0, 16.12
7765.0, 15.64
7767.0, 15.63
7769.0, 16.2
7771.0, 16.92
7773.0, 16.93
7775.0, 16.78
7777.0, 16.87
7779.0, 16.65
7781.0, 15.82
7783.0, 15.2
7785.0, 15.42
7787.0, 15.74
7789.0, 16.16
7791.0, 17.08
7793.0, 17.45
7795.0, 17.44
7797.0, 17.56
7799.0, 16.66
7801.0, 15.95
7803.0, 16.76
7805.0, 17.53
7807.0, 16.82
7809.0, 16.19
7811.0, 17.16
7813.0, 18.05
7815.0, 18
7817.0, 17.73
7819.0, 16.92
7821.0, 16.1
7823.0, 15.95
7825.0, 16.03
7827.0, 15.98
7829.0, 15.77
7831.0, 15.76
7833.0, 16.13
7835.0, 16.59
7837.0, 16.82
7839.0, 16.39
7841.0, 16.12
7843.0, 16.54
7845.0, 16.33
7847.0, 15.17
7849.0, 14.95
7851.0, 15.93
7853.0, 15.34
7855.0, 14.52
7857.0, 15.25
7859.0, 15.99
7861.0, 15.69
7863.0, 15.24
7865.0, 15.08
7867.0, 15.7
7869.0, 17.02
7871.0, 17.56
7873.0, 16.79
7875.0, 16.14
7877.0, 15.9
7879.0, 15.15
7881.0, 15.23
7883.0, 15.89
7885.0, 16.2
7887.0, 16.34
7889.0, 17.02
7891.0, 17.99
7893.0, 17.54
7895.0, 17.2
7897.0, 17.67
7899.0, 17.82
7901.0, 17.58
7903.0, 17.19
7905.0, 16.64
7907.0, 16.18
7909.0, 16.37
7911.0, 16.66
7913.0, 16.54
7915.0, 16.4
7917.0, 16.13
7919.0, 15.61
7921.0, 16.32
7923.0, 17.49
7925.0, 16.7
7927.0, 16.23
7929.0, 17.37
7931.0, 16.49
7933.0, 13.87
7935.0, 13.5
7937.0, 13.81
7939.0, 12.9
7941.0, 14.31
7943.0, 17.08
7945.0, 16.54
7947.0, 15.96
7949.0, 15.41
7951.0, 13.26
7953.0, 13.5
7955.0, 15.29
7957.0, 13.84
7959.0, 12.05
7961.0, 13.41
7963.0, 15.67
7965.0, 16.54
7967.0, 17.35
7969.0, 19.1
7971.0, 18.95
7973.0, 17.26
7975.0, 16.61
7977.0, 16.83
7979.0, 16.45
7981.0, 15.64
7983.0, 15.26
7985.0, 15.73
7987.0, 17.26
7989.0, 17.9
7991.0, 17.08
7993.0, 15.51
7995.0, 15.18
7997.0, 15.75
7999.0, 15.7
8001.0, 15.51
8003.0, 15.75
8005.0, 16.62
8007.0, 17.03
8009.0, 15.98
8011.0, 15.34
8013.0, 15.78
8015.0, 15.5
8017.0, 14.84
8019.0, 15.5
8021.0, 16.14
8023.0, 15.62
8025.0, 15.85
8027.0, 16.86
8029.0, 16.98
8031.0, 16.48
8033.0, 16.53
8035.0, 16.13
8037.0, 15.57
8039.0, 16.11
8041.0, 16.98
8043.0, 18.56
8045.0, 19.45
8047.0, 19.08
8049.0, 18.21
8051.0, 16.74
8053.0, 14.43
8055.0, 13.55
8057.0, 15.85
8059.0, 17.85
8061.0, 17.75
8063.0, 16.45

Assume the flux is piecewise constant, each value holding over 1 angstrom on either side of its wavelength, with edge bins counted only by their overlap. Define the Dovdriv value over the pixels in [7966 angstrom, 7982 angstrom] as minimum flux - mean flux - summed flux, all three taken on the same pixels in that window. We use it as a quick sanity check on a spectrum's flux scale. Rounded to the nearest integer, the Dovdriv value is -140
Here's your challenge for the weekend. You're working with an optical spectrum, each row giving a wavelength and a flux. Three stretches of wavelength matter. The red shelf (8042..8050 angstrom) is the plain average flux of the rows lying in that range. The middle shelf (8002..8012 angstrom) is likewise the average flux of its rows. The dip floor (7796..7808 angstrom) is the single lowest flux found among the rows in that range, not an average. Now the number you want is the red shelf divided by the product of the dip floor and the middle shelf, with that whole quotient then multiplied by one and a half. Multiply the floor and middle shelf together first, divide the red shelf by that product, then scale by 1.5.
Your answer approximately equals 0.110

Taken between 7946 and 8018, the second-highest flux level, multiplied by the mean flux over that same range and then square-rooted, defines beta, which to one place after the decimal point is 17.3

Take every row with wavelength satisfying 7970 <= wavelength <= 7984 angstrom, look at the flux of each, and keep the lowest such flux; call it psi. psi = 15.26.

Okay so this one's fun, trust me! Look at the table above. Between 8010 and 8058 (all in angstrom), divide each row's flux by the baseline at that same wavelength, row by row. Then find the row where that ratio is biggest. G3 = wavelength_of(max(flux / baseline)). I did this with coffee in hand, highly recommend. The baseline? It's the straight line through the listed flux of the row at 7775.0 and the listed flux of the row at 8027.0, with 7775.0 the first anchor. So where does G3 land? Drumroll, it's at 8045.0 angstrom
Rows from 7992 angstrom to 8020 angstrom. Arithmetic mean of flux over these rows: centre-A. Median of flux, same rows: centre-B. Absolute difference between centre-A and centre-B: 0.11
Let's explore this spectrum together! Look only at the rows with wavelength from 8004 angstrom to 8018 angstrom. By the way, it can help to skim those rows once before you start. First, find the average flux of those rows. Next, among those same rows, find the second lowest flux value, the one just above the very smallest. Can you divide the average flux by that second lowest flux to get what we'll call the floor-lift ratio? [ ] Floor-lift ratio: 1.03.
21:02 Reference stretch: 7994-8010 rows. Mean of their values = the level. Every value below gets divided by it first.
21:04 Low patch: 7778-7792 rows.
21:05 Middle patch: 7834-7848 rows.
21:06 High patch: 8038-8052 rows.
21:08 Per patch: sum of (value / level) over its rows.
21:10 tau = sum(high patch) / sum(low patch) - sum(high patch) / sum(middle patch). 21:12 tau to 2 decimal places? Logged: 0.02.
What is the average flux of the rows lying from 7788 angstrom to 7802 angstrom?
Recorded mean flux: 16.9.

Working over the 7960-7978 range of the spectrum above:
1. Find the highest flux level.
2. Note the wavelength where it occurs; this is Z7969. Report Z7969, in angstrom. 7969.0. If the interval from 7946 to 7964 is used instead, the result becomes 7947.0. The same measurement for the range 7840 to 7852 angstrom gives 7843.0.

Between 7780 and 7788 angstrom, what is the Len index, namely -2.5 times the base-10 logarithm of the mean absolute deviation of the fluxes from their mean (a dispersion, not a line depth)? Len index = 1.57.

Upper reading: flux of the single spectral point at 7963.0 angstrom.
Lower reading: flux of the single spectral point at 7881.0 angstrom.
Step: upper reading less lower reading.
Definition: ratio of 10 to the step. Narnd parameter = 23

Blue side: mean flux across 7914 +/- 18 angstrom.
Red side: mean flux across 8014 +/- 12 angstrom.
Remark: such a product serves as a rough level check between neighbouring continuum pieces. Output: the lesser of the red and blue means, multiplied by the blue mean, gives 265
